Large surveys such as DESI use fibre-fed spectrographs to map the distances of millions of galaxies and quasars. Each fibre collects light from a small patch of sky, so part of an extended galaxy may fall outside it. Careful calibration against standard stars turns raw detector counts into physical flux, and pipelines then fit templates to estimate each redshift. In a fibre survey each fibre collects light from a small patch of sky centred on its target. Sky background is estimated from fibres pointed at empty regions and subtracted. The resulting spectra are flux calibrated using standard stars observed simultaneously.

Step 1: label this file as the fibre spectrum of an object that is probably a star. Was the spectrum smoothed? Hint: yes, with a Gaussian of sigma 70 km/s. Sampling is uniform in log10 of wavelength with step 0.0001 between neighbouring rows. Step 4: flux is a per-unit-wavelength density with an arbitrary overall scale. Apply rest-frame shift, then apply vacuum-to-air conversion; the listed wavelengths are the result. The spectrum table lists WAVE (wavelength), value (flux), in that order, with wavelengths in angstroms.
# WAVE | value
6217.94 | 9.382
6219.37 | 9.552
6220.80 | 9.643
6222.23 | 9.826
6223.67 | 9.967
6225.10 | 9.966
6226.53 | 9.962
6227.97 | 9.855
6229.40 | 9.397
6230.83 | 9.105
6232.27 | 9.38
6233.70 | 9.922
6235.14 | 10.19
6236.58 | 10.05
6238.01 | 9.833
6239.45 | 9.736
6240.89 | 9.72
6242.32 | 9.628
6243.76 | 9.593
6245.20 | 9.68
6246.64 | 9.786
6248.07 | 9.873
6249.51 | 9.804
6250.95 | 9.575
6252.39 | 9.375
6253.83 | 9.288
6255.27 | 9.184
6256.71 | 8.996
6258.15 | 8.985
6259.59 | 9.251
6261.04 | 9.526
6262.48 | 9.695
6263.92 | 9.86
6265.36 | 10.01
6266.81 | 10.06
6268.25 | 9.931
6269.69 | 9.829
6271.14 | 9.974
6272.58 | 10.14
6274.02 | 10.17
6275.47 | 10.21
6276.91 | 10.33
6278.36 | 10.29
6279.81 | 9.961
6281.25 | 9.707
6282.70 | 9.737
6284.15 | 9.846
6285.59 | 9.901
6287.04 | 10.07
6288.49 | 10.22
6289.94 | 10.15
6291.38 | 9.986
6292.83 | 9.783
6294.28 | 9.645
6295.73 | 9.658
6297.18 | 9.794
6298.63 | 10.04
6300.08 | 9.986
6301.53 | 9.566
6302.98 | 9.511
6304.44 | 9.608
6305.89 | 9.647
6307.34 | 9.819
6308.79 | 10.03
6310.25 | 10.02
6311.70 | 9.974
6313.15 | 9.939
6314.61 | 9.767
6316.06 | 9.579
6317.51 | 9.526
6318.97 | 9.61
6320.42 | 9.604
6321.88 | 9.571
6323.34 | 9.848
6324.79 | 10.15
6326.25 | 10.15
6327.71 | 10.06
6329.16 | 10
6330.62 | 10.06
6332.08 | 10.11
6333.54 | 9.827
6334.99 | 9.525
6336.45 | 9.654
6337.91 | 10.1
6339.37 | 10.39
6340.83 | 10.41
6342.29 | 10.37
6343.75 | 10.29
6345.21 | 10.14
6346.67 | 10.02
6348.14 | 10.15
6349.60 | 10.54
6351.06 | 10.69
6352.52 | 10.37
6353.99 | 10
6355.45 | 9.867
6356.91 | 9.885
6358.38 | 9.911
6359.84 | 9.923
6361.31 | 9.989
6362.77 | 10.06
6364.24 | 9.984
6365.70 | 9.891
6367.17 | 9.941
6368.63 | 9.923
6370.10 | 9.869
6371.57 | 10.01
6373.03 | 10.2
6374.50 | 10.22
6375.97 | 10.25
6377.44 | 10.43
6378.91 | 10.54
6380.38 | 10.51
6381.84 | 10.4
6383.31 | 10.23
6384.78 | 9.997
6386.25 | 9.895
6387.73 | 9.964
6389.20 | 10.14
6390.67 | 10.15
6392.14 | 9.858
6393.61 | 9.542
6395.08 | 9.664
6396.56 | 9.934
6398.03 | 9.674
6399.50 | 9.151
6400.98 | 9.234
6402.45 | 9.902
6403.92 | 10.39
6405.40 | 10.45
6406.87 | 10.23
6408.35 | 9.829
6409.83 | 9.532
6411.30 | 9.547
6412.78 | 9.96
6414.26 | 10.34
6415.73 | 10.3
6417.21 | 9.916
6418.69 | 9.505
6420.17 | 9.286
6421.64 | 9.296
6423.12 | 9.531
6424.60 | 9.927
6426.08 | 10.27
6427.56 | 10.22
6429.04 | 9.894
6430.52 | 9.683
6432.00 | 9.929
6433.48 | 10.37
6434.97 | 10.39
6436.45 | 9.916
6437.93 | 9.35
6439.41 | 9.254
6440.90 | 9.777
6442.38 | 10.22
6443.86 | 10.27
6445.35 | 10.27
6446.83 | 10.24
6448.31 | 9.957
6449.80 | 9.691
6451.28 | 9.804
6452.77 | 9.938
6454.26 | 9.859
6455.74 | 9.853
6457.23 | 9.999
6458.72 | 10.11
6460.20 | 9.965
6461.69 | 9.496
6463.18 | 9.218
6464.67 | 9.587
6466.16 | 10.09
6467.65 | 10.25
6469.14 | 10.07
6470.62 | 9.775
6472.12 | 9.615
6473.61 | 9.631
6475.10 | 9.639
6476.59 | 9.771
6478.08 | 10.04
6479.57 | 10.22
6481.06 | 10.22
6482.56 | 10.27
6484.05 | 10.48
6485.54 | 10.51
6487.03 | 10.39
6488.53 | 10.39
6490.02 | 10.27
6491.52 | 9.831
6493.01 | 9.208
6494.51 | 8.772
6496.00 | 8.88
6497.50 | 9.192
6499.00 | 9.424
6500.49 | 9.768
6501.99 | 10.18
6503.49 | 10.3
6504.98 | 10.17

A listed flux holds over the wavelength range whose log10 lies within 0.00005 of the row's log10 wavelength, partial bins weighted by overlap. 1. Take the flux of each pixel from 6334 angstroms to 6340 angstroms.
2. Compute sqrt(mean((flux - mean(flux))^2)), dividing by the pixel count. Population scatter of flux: 0.35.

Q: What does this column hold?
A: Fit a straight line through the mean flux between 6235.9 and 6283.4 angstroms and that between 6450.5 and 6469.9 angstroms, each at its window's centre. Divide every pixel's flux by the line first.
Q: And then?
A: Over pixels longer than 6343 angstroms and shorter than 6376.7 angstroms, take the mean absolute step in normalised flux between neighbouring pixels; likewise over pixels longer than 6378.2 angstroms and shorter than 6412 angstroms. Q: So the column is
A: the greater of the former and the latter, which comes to 0.0227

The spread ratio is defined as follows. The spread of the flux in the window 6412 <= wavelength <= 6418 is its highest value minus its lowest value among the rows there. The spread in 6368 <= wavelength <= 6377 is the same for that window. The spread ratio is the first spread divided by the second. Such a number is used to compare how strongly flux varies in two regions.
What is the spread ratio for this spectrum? 1.1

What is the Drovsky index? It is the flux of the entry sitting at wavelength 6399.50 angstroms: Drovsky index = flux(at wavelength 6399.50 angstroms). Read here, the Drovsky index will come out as 9.151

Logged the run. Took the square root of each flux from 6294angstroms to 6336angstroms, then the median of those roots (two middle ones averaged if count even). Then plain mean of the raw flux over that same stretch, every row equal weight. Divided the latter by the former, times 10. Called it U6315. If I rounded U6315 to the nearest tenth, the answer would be 31.3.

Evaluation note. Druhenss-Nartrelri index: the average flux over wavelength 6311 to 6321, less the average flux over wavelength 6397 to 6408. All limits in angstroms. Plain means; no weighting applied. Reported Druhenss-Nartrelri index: -0.1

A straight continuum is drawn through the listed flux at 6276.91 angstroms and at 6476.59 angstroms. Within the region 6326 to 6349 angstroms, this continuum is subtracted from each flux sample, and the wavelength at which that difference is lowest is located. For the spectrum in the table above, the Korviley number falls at 6334.99 angstroms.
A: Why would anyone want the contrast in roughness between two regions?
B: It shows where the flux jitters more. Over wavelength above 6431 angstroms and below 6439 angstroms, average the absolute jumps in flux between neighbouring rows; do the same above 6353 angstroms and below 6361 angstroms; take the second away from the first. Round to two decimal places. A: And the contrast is 0.33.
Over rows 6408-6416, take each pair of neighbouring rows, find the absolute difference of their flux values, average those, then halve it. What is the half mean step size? 0.11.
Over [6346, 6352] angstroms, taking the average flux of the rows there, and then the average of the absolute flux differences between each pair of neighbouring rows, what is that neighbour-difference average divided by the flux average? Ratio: 0.022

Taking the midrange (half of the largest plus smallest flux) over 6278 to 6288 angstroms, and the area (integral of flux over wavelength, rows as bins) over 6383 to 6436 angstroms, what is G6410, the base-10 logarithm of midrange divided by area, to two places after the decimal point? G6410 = -1.72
